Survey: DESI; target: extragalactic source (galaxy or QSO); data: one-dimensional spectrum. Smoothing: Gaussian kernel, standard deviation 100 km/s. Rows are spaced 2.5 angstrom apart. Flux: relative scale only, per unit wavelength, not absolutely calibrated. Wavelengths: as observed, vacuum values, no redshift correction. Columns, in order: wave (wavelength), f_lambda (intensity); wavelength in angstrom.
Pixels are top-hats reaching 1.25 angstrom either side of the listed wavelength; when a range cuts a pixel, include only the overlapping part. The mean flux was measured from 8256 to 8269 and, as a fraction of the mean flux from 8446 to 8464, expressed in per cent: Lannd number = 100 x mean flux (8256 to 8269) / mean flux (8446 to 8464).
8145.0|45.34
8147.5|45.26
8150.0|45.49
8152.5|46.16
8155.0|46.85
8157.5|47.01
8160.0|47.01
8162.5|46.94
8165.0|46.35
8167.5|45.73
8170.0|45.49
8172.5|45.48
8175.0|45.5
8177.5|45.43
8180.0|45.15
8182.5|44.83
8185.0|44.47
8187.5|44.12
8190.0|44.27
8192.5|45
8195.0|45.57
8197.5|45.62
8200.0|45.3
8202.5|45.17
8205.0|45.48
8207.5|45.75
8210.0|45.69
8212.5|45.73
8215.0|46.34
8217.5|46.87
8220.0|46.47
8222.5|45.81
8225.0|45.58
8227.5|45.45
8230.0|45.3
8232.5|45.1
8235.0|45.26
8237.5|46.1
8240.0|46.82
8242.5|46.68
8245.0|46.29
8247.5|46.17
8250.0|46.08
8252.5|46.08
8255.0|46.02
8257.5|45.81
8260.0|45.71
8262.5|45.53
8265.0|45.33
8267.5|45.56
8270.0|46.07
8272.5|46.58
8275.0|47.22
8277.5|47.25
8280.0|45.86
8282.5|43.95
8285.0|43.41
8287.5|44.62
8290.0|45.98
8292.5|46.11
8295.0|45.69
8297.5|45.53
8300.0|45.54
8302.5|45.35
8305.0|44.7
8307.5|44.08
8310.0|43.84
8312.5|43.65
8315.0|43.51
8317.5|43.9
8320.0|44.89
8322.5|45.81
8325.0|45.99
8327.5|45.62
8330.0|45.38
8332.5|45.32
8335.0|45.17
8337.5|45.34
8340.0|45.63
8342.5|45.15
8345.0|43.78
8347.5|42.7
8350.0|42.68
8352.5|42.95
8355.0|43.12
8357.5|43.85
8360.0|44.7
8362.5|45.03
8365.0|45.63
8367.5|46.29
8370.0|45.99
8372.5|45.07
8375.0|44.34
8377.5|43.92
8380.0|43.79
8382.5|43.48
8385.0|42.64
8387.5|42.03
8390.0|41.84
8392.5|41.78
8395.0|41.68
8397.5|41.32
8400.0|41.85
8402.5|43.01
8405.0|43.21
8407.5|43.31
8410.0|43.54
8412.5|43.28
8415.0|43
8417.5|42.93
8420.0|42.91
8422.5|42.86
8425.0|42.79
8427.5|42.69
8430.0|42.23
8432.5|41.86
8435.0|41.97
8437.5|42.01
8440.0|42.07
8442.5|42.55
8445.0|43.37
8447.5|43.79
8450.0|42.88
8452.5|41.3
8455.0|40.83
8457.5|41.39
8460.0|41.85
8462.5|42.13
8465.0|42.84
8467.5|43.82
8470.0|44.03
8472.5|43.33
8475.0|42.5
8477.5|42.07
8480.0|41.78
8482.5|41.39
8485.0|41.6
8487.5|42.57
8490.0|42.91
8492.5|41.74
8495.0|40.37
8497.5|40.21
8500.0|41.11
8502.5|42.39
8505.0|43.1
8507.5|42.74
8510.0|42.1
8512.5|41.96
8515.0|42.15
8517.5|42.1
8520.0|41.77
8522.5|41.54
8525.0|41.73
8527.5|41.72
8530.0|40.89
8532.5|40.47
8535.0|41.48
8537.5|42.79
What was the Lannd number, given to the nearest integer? 108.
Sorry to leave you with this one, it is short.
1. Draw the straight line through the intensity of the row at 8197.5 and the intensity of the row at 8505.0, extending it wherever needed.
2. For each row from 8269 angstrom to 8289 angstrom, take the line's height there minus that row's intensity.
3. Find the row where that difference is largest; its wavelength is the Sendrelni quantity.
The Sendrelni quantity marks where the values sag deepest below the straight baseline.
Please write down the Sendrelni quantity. 8285.0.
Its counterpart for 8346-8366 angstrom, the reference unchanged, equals 8347.5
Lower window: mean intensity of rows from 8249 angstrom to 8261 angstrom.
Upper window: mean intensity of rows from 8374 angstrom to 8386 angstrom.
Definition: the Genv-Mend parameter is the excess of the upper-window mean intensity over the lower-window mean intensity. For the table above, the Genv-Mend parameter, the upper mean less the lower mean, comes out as -2.3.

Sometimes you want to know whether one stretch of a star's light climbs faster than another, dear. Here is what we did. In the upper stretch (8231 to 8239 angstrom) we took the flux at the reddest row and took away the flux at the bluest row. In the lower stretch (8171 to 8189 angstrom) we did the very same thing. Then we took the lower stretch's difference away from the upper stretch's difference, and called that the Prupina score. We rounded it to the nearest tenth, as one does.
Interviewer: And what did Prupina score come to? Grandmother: 2.4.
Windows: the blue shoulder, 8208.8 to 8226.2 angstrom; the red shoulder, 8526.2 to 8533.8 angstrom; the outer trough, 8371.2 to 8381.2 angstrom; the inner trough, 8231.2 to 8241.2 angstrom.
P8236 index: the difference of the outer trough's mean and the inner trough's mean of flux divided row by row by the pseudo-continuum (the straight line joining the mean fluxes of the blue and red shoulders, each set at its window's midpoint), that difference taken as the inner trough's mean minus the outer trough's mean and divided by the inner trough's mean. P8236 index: -0.017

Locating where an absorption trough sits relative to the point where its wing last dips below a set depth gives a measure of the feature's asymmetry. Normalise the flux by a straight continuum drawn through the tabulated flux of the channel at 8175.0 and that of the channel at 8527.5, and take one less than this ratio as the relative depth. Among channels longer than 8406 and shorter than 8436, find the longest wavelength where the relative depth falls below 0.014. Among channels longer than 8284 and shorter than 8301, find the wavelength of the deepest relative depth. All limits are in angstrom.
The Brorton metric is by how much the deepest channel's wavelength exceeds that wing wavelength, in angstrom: -150.0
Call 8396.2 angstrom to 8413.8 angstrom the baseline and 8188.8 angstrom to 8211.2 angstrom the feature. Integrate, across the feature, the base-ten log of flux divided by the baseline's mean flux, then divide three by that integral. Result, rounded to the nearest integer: 5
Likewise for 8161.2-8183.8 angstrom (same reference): 5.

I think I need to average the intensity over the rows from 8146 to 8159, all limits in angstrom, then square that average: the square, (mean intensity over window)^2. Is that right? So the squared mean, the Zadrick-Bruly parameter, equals 2130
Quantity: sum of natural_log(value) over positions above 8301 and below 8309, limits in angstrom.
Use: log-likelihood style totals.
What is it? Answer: 11.4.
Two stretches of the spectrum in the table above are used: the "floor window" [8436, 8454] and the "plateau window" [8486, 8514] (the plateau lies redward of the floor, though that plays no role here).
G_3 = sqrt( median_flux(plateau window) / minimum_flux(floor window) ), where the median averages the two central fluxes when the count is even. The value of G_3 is 1.01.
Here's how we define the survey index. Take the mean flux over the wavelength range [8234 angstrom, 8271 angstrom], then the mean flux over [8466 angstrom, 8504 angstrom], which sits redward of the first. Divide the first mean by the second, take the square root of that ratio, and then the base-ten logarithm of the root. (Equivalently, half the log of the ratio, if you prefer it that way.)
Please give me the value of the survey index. 0.019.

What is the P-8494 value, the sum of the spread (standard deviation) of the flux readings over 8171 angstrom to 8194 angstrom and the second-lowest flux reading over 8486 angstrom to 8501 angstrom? 41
